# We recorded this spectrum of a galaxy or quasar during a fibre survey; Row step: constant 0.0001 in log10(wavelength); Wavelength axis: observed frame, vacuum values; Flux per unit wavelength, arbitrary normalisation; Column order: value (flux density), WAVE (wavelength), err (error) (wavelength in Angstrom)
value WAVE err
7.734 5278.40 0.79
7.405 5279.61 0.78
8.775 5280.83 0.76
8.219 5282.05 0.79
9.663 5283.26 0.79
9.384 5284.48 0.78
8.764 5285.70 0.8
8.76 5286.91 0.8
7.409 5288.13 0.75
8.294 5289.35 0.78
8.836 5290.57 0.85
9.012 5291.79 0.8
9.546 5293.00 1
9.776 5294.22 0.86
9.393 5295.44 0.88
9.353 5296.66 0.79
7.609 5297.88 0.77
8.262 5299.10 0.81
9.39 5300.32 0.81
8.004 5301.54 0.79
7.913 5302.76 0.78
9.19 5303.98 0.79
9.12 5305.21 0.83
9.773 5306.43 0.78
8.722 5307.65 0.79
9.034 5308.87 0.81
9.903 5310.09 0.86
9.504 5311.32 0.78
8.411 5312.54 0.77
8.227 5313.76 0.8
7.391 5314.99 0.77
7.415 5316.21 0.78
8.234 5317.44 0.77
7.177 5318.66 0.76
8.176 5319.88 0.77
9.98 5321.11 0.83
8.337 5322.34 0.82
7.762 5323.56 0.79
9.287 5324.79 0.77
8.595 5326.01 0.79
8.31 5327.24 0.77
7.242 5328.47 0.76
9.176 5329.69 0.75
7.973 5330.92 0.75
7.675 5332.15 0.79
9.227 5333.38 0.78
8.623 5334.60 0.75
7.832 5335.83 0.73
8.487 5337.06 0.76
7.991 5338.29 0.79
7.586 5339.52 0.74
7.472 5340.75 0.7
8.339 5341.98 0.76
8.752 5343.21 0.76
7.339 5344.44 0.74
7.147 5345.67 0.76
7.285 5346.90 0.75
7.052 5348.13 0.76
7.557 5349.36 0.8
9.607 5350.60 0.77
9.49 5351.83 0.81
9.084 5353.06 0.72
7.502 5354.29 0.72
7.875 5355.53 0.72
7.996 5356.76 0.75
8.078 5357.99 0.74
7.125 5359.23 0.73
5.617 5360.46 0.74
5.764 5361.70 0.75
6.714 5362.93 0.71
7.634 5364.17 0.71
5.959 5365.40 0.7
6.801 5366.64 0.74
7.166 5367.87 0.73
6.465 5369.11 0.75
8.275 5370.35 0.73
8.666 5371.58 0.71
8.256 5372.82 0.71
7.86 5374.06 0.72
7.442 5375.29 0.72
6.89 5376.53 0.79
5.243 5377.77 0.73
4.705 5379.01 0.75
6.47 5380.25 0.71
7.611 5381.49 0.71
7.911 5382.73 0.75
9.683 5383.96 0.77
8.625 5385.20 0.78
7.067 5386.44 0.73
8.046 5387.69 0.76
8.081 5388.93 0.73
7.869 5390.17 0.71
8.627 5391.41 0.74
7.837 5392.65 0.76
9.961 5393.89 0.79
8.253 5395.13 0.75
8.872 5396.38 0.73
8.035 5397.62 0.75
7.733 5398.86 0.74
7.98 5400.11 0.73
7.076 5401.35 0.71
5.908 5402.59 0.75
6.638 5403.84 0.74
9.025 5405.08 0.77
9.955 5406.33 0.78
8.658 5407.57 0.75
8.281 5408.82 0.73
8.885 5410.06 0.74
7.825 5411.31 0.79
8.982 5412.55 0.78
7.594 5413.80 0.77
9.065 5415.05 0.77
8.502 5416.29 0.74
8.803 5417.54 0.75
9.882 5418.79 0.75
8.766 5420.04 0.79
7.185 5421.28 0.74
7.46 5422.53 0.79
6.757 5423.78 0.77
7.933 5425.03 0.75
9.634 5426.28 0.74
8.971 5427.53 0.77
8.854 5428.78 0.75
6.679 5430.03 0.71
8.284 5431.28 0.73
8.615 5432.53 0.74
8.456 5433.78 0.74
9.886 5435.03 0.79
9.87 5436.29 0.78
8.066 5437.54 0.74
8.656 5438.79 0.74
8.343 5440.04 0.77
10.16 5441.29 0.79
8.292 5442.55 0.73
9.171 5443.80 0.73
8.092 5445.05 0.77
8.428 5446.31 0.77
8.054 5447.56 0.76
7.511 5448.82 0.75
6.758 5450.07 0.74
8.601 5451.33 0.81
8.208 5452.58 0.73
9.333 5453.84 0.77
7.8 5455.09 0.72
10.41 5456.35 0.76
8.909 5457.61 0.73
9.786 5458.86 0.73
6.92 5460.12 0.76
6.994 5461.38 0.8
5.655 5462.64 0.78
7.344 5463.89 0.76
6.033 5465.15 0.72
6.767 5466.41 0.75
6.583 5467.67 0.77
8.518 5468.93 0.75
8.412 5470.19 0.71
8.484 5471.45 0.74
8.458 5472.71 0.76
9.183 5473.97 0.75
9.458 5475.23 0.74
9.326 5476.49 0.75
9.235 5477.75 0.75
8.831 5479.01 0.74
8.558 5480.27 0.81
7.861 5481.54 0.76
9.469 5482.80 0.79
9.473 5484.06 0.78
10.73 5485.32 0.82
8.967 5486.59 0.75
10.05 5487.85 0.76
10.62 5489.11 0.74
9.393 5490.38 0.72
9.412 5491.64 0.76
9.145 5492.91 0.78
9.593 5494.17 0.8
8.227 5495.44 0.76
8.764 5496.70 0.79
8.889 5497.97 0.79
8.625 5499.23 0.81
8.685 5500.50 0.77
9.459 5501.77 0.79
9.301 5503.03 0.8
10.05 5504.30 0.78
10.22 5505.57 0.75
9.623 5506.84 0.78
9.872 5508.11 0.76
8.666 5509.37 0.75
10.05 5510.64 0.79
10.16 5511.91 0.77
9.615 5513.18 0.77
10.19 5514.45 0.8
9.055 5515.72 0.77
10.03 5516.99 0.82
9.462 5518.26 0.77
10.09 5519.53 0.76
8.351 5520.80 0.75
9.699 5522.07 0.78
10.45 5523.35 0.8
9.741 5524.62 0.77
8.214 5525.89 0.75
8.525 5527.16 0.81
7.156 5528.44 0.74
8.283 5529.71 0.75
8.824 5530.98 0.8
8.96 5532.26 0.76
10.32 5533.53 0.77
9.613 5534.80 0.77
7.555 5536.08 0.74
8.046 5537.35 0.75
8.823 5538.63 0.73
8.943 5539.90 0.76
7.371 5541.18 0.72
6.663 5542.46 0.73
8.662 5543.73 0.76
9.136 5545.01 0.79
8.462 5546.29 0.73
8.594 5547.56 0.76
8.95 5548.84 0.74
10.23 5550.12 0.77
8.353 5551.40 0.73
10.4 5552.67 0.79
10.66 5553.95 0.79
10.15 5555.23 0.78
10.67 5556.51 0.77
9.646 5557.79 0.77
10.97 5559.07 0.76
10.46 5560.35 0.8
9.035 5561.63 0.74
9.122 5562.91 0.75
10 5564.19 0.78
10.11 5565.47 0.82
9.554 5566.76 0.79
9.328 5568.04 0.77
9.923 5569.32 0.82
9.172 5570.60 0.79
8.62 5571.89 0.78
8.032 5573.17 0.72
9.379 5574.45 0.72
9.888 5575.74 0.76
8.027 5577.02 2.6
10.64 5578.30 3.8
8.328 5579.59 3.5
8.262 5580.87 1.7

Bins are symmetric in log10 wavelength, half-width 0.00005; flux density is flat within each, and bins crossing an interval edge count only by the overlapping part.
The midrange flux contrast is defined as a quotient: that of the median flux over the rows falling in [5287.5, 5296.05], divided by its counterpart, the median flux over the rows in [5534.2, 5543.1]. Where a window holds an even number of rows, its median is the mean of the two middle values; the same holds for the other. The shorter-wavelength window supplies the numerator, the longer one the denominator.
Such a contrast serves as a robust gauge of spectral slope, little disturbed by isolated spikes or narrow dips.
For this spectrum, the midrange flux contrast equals 1.12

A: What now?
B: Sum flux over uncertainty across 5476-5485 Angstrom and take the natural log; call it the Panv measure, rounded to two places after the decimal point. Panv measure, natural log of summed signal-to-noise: 4.40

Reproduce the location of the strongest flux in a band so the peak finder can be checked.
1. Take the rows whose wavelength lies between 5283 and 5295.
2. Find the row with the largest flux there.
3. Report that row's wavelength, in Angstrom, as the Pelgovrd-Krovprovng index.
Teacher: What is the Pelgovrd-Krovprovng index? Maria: 5294.22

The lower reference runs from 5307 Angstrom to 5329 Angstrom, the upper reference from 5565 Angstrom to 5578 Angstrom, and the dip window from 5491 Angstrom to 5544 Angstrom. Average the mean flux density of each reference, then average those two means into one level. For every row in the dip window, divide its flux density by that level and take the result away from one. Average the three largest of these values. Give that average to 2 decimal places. 0.20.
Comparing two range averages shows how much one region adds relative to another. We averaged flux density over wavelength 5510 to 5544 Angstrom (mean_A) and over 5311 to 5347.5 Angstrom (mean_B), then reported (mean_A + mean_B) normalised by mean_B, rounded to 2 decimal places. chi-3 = 2.10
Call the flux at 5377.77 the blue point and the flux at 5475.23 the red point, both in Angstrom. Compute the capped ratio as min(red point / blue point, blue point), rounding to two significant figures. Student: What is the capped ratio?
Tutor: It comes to 1.8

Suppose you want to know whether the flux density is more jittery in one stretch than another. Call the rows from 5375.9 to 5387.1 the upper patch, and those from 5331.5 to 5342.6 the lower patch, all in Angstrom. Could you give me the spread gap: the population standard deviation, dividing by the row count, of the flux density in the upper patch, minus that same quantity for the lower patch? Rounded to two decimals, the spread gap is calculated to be 0.93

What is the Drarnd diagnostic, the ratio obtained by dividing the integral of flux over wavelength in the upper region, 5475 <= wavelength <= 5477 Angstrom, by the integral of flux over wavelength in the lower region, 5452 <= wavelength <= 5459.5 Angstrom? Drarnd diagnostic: 0.3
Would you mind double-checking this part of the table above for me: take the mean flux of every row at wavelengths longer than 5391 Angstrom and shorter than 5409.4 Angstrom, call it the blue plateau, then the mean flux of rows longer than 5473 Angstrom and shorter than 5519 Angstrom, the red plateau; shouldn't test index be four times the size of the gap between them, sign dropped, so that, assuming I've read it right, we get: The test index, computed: 4.83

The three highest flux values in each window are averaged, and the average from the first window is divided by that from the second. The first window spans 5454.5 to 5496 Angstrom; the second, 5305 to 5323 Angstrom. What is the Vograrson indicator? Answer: 1.07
